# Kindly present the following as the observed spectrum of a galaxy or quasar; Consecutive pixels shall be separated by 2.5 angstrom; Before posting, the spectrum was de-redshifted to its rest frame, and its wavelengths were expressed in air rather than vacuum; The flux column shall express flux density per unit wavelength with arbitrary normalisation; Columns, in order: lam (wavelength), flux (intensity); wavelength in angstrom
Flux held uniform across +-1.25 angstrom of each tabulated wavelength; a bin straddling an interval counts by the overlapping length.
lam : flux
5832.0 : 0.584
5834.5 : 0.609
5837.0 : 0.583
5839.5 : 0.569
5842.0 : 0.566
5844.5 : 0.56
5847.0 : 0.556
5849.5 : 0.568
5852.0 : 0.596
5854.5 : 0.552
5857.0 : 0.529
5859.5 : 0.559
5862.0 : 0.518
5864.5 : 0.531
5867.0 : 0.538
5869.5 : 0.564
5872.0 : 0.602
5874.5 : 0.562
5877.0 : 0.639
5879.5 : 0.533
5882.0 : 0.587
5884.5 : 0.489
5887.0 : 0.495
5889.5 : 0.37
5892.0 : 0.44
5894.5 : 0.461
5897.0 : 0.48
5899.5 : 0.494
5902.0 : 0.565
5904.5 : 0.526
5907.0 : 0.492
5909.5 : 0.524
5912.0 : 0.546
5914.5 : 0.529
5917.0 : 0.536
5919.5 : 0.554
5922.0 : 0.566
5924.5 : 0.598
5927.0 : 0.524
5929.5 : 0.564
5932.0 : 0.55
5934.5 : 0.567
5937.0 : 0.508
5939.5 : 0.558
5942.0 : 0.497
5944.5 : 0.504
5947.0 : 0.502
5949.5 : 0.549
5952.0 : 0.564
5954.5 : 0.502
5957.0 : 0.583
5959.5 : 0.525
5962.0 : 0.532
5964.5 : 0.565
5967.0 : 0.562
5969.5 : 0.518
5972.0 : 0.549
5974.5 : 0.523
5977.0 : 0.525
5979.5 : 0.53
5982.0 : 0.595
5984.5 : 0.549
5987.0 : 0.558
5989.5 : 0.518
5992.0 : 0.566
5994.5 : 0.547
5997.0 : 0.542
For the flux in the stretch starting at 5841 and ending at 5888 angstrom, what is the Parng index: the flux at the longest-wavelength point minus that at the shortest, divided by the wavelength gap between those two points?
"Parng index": -0.0016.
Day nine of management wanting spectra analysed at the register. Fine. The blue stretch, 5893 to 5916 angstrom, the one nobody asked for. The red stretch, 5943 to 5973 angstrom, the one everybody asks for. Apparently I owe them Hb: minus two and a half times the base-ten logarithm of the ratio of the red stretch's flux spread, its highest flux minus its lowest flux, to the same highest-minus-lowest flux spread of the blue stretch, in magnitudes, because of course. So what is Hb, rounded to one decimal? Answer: 0.3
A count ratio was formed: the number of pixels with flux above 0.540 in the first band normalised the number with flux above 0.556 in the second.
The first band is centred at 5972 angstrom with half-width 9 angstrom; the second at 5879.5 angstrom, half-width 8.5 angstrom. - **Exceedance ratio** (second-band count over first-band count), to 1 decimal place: 1.3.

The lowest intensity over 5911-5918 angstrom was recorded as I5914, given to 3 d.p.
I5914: 0.529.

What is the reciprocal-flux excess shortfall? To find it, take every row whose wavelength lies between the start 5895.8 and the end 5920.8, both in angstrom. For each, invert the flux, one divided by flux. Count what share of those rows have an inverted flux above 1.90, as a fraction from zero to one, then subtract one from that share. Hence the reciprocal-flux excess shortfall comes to -0.500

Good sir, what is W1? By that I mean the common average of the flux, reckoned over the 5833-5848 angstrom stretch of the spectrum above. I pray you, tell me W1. 0.574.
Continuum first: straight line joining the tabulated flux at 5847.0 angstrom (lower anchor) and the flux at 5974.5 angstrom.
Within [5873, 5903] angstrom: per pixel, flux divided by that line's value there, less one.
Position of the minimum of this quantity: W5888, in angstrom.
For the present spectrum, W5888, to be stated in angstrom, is 5889.5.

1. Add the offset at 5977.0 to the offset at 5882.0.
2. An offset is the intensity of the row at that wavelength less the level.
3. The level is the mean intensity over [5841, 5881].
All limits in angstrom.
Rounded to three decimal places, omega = -0.010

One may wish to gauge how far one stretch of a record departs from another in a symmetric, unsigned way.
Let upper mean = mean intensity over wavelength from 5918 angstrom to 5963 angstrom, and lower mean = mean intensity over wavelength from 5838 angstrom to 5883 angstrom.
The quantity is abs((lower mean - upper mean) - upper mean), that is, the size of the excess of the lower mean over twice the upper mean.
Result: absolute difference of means 0.520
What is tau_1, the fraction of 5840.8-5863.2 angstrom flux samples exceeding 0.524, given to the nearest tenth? 0.9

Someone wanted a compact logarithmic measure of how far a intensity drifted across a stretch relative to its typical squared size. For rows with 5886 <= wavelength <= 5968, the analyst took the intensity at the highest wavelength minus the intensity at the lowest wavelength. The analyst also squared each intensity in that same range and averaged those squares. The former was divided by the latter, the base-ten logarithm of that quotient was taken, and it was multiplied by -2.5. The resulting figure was 1.5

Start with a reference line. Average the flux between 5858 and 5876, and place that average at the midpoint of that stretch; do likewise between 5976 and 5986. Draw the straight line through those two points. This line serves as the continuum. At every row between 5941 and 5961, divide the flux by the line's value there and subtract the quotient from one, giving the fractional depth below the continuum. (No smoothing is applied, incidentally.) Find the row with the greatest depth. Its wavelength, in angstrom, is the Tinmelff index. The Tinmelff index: 5942.0 angstrom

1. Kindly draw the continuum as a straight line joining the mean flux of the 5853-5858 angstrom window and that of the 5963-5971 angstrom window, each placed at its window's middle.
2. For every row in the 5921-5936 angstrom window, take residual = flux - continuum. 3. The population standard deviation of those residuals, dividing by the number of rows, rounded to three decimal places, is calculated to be 0.022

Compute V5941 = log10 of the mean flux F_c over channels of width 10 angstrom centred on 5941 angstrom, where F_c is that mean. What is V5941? -0.287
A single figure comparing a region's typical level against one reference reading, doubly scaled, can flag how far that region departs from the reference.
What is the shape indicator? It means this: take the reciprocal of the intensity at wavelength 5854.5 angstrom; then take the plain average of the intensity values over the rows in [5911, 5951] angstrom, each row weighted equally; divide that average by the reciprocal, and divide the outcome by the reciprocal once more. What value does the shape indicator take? 0.16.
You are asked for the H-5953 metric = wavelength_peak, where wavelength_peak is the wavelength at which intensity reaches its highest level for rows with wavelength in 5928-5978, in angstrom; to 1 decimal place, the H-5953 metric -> 5957.0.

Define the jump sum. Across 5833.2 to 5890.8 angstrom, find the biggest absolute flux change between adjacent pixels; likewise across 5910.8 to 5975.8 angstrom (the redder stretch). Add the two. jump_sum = 0.206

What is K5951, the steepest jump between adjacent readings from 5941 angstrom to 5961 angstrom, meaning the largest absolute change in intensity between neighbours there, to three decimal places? 0.081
